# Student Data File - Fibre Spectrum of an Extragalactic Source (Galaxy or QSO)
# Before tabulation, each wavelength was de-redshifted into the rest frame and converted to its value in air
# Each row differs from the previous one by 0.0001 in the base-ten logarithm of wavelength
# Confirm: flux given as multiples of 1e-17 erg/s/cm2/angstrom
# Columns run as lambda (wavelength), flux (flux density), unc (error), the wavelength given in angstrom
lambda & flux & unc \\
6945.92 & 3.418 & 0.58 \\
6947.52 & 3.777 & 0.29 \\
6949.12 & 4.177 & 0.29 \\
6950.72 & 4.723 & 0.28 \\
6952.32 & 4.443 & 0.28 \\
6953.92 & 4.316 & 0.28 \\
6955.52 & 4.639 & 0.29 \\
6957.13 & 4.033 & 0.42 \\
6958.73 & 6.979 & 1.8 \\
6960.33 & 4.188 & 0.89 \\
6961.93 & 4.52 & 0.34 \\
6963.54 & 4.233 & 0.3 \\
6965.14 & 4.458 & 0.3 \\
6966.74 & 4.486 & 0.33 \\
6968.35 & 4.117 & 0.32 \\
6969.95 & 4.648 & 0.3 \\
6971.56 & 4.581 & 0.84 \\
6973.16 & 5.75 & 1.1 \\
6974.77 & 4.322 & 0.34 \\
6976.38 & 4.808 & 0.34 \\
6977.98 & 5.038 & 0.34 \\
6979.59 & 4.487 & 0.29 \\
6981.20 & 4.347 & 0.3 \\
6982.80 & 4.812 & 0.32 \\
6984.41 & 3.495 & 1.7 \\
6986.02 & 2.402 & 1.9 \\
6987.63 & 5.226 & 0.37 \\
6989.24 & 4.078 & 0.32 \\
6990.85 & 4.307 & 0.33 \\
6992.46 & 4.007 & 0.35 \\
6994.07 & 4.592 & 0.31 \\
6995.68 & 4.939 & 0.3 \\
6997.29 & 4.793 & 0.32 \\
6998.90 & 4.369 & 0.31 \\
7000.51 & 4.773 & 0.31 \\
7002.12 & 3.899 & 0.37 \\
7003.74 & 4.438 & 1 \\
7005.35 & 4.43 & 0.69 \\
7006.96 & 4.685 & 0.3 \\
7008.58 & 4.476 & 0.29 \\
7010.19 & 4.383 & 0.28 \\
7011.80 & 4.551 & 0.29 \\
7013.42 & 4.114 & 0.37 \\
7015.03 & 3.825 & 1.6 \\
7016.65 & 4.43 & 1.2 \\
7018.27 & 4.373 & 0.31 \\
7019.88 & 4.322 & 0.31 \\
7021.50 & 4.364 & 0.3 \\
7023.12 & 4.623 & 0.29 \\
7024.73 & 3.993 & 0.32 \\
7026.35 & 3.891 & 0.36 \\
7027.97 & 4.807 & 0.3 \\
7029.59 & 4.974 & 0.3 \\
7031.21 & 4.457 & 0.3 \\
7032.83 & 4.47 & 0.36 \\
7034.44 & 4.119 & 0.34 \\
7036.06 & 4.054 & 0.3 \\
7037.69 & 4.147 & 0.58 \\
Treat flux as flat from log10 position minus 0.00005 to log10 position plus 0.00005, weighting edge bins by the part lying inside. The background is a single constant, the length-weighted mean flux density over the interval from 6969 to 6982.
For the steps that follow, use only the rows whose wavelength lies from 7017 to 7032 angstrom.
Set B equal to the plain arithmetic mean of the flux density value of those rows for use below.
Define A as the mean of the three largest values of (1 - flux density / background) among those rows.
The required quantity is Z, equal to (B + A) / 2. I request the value 2.28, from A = 0.142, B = 4.42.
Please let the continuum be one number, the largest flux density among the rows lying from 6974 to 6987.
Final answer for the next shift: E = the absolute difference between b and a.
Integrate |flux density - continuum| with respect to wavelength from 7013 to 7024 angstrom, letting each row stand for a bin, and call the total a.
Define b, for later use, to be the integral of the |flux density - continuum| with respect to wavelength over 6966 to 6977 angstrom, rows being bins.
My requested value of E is 1.8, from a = 8.2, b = 6.3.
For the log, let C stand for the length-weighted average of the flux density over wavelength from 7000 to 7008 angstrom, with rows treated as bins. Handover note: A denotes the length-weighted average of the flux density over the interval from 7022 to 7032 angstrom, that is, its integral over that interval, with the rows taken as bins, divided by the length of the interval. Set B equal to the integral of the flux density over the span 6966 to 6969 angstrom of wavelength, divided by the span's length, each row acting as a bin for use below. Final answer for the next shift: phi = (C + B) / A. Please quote 1.96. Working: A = 4.45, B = 4.30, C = 4.4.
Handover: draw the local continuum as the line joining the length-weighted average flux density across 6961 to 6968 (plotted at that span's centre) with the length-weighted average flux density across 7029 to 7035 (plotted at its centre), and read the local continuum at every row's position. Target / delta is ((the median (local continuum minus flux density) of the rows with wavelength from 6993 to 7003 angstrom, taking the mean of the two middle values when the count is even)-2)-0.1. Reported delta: -2.33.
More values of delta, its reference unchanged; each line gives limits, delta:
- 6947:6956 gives -2.10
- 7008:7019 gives -2.01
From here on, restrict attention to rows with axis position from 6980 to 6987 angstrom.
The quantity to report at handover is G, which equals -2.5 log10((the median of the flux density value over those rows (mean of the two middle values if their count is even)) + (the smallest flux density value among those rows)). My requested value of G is -2.00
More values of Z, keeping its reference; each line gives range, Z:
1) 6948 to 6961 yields 2.41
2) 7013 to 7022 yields 2.19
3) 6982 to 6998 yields 2.28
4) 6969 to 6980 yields 2.43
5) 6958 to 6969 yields 2.42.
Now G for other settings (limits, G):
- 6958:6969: -2.33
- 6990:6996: -2.32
